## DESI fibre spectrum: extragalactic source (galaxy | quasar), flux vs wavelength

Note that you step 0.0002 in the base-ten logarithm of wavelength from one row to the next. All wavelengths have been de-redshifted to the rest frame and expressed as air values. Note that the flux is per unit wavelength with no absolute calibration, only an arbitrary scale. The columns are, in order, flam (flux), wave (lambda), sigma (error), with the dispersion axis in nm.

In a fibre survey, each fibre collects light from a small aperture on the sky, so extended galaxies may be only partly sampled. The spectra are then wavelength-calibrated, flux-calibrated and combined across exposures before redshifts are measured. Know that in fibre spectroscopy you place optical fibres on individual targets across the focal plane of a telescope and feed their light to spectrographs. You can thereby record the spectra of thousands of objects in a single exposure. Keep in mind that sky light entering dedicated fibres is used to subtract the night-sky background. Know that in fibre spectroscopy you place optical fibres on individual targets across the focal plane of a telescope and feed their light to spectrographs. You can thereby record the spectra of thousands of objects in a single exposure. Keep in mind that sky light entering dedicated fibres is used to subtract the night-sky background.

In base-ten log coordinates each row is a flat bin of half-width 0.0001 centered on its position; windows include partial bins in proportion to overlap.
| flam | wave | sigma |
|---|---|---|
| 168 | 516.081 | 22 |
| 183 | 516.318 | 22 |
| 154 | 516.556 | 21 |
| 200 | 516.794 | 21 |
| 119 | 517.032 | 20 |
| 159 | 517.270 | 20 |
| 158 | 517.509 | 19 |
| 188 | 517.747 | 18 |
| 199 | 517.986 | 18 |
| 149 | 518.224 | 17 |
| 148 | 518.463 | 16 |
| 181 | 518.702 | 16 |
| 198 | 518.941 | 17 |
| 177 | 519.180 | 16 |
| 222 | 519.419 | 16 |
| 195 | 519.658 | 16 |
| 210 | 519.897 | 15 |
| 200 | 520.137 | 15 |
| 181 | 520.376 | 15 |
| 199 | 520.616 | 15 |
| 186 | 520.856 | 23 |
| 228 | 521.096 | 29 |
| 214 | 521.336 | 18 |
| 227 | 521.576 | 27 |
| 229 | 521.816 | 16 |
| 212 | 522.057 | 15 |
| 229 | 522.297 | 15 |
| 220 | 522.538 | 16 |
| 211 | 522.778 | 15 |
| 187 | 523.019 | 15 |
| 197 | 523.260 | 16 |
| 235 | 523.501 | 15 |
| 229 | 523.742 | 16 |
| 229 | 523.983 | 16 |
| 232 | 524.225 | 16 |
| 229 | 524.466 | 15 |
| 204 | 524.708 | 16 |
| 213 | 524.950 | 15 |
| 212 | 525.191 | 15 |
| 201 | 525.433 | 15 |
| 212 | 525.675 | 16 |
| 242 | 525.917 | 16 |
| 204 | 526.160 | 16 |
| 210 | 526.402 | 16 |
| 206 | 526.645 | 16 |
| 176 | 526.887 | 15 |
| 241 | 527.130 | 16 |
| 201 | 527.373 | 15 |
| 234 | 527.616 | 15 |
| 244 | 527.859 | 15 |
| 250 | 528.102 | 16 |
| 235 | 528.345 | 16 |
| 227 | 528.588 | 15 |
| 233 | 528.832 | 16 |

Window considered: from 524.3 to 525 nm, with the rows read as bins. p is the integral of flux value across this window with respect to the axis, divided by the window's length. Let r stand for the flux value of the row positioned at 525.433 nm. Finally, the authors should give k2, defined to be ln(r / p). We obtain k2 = -0.07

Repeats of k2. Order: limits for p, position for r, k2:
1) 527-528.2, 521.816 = -0.02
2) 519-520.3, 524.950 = 0.06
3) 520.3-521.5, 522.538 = 0.08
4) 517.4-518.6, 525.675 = 0.23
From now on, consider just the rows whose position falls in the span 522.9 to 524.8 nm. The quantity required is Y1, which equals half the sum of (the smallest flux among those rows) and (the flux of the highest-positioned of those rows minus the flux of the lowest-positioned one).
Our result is 102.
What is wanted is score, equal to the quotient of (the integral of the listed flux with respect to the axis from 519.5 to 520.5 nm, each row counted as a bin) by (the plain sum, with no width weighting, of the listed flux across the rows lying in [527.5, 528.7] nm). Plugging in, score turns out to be 0.17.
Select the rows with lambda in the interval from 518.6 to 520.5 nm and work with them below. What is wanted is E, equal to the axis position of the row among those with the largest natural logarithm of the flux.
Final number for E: 519.419 nm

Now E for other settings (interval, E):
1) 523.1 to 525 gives 523.501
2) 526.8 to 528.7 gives 528.102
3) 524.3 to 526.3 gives 525.917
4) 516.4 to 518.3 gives 516.794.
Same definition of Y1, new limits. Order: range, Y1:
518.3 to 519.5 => 111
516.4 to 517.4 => 62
